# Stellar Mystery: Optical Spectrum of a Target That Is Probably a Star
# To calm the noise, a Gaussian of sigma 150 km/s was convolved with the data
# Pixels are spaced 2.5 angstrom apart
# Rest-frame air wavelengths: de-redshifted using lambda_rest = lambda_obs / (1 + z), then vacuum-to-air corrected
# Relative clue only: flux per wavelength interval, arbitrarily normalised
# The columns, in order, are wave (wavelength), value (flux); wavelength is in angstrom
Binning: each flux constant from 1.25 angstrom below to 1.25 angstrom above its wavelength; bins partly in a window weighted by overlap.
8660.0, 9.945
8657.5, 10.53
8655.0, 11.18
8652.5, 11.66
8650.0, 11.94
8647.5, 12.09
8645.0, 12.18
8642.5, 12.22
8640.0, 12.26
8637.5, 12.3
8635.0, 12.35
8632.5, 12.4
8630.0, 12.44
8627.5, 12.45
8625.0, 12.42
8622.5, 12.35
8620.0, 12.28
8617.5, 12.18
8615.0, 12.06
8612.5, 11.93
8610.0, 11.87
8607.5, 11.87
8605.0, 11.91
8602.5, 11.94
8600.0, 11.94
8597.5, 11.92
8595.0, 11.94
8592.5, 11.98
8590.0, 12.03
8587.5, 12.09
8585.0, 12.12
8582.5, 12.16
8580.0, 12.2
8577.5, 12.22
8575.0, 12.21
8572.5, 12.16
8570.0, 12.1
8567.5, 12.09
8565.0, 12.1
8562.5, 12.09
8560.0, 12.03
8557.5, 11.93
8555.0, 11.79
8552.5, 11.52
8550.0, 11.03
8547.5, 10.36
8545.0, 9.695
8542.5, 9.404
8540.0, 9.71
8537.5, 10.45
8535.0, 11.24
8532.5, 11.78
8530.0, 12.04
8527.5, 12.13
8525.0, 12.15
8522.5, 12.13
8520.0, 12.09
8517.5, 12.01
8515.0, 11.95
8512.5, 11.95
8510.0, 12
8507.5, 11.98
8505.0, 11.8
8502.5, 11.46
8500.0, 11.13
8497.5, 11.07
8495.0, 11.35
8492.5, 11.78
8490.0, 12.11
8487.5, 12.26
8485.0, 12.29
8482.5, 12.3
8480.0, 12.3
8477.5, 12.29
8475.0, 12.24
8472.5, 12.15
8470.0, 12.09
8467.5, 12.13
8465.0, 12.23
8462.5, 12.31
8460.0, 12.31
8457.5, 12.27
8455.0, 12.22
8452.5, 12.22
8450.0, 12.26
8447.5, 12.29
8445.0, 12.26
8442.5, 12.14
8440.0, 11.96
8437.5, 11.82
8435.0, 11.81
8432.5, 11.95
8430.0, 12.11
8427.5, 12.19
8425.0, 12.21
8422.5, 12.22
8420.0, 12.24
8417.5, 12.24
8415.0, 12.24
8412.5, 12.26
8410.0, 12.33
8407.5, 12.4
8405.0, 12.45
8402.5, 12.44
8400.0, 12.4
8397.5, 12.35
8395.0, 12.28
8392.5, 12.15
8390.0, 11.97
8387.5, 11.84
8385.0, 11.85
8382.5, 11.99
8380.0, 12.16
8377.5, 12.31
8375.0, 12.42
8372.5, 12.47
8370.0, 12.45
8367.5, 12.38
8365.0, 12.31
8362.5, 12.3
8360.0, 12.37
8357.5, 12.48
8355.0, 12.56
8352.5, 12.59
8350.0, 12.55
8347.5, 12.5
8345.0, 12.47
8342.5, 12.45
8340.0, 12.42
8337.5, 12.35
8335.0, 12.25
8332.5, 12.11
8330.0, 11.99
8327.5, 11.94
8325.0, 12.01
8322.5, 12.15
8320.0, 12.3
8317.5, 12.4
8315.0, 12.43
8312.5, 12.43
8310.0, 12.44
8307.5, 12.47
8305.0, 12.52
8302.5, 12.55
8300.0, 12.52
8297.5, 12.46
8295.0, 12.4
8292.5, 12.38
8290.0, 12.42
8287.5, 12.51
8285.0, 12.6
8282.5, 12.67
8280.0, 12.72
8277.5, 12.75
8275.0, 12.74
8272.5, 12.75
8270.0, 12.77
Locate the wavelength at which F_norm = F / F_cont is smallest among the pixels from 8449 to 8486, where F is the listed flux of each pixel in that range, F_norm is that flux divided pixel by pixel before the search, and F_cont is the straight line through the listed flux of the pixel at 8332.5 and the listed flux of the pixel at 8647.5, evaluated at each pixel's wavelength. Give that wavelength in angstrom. 8470.0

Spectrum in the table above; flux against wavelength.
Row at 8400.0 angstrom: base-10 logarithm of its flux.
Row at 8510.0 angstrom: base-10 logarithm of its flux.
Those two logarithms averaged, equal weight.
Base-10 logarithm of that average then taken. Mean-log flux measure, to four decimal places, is 0.0360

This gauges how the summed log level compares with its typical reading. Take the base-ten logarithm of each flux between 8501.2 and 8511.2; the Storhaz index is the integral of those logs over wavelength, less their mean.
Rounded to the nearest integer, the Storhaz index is 10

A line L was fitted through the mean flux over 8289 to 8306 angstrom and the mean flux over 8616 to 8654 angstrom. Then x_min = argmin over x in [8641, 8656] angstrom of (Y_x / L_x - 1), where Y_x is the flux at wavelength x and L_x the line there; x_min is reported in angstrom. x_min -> 8655.0 angstrom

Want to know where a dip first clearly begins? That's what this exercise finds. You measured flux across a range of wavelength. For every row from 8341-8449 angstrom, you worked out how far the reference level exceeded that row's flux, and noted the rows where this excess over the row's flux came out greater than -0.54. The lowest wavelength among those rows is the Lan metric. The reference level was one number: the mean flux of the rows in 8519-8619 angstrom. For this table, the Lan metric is 8380.0 angstrom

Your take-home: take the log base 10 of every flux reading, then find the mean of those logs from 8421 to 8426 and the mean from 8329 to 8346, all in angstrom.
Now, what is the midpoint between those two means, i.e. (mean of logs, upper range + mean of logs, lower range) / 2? 1.09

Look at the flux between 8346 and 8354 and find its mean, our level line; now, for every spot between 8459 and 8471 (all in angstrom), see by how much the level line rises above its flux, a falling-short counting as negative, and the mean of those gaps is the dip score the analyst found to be 0.33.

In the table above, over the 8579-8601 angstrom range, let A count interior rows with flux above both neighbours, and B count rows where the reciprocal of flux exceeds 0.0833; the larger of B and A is 4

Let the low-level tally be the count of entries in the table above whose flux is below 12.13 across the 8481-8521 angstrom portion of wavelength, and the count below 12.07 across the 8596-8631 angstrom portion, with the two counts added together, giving 21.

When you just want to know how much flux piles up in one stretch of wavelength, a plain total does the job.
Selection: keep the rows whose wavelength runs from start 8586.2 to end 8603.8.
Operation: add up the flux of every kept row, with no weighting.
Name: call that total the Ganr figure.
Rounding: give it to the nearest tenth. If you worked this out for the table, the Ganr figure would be 83.8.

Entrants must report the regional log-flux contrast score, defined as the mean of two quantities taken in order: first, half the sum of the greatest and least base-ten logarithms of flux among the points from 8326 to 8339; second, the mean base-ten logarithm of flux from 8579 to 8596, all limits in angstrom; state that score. 1.08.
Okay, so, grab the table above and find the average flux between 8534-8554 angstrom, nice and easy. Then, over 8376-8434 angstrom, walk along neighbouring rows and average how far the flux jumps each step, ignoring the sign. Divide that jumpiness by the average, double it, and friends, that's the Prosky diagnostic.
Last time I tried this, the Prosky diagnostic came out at 0.014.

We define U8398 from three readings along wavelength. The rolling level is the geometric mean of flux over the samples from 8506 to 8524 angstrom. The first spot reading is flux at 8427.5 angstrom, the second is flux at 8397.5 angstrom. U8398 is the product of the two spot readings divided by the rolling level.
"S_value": 12.53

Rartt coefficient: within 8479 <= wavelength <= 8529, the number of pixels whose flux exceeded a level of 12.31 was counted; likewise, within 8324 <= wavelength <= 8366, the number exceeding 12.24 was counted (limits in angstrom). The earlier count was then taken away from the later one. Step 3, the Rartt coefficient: 13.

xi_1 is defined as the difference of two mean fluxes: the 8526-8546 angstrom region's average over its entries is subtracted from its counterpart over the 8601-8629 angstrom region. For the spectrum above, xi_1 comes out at 1.3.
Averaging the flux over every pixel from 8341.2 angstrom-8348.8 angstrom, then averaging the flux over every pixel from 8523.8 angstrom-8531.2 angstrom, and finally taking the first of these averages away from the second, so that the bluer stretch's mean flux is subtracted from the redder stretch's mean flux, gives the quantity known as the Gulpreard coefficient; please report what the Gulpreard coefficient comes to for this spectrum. -0.37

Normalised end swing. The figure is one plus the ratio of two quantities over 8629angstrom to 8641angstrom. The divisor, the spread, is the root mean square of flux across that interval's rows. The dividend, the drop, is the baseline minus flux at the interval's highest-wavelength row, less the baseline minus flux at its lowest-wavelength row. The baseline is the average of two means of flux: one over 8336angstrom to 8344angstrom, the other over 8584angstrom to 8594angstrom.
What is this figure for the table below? 1.01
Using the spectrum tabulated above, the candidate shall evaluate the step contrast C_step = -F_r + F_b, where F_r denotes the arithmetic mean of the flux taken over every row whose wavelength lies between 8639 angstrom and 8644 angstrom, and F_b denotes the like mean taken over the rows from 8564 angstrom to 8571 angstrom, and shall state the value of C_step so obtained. -0.14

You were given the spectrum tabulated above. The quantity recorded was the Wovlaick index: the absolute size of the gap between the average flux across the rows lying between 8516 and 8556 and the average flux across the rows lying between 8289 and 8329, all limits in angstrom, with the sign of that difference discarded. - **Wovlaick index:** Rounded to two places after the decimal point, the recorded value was 1.14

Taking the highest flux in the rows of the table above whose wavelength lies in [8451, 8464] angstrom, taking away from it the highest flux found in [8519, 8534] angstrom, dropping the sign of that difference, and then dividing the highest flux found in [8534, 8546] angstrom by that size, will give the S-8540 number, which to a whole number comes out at 70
